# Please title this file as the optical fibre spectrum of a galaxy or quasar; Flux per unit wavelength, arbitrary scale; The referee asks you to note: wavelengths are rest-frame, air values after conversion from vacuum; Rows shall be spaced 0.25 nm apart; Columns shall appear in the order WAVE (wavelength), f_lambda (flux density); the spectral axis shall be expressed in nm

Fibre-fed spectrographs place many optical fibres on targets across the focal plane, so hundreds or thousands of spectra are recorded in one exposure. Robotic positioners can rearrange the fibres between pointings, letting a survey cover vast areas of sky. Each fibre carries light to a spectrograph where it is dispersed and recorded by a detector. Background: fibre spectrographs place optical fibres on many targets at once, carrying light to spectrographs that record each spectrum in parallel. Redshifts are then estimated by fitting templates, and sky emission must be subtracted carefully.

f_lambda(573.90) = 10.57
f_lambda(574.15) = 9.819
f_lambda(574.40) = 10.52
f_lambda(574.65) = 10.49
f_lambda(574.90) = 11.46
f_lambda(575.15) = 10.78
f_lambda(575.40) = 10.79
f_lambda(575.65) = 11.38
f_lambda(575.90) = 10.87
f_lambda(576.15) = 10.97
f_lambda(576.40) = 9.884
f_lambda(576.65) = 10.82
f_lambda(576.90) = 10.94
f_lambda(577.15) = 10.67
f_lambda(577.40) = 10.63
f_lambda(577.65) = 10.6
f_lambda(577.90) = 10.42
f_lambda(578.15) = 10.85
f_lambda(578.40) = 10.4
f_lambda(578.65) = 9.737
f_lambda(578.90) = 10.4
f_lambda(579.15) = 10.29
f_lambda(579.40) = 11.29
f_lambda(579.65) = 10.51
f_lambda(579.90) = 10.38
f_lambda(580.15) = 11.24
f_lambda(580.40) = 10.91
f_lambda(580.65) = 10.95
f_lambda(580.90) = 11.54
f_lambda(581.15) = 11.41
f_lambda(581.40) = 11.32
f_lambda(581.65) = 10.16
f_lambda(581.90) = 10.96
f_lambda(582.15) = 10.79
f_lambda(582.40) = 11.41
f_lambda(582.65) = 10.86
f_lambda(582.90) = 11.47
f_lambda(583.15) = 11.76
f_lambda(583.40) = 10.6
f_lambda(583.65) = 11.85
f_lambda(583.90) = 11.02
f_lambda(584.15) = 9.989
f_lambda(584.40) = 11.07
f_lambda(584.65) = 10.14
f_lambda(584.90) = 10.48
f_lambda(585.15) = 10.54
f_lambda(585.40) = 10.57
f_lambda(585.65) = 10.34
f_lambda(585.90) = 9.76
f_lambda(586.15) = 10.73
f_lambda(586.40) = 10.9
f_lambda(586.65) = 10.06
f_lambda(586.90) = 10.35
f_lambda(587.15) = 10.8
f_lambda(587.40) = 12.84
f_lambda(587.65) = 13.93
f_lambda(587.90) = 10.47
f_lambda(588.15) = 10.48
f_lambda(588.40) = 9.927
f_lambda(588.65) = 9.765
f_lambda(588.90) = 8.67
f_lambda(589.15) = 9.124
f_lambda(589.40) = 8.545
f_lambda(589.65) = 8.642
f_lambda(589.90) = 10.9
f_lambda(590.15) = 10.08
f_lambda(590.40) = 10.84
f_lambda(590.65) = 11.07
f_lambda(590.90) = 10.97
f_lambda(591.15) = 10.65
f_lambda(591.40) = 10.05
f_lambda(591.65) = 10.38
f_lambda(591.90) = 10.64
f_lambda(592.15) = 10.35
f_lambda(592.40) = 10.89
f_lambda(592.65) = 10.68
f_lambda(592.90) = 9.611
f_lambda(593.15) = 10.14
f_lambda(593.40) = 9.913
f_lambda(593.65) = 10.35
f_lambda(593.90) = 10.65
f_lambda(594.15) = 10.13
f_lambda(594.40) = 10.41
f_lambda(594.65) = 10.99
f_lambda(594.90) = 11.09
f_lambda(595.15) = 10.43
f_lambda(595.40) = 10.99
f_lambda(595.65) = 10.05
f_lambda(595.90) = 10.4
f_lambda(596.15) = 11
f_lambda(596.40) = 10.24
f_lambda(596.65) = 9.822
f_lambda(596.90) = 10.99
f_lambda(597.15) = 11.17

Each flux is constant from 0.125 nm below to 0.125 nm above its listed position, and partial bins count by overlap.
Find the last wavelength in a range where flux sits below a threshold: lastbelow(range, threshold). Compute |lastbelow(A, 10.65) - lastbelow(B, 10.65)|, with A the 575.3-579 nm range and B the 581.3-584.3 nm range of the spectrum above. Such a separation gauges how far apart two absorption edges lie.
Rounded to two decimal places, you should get 5.25 nm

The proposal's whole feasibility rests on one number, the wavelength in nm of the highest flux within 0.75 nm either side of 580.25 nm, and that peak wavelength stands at 580.90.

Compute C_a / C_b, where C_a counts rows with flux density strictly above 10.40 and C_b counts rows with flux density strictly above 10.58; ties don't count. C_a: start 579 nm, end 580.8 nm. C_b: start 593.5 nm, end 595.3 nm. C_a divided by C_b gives 1.7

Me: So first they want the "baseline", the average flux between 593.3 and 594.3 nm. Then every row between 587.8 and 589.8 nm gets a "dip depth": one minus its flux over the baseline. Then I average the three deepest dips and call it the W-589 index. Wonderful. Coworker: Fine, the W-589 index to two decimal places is 0.16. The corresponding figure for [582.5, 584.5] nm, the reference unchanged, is -0.02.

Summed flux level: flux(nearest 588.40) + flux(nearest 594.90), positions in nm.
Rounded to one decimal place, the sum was 21.0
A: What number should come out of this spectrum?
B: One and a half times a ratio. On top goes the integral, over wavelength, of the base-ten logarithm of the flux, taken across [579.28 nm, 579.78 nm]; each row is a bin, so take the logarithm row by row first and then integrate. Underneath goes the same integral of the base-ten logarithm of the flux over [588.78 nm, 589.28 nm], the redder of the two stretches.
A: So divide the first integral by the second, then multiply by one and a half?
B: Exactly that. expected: 1.639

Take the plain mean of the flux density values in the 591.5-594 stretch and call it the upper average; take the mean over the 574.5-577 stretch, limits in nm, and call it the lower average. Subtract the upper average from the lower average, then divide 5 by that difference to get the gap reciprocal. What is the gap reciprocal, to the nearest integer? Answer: 10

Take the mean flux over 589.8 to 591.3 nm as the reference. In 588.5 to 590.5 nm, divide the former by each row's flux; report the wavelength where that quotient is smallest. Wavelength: 589.90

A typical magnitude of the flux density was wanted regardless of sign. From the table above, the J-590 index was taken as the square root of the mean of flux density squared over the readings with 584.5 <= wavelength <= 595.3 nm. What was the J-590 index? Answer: 10.5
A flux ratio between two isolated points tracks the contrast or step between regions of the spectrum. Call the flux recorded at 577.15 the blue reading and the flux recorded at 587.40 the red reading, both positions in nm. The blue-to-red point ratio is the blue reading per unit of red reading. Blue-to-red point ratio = 0.83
